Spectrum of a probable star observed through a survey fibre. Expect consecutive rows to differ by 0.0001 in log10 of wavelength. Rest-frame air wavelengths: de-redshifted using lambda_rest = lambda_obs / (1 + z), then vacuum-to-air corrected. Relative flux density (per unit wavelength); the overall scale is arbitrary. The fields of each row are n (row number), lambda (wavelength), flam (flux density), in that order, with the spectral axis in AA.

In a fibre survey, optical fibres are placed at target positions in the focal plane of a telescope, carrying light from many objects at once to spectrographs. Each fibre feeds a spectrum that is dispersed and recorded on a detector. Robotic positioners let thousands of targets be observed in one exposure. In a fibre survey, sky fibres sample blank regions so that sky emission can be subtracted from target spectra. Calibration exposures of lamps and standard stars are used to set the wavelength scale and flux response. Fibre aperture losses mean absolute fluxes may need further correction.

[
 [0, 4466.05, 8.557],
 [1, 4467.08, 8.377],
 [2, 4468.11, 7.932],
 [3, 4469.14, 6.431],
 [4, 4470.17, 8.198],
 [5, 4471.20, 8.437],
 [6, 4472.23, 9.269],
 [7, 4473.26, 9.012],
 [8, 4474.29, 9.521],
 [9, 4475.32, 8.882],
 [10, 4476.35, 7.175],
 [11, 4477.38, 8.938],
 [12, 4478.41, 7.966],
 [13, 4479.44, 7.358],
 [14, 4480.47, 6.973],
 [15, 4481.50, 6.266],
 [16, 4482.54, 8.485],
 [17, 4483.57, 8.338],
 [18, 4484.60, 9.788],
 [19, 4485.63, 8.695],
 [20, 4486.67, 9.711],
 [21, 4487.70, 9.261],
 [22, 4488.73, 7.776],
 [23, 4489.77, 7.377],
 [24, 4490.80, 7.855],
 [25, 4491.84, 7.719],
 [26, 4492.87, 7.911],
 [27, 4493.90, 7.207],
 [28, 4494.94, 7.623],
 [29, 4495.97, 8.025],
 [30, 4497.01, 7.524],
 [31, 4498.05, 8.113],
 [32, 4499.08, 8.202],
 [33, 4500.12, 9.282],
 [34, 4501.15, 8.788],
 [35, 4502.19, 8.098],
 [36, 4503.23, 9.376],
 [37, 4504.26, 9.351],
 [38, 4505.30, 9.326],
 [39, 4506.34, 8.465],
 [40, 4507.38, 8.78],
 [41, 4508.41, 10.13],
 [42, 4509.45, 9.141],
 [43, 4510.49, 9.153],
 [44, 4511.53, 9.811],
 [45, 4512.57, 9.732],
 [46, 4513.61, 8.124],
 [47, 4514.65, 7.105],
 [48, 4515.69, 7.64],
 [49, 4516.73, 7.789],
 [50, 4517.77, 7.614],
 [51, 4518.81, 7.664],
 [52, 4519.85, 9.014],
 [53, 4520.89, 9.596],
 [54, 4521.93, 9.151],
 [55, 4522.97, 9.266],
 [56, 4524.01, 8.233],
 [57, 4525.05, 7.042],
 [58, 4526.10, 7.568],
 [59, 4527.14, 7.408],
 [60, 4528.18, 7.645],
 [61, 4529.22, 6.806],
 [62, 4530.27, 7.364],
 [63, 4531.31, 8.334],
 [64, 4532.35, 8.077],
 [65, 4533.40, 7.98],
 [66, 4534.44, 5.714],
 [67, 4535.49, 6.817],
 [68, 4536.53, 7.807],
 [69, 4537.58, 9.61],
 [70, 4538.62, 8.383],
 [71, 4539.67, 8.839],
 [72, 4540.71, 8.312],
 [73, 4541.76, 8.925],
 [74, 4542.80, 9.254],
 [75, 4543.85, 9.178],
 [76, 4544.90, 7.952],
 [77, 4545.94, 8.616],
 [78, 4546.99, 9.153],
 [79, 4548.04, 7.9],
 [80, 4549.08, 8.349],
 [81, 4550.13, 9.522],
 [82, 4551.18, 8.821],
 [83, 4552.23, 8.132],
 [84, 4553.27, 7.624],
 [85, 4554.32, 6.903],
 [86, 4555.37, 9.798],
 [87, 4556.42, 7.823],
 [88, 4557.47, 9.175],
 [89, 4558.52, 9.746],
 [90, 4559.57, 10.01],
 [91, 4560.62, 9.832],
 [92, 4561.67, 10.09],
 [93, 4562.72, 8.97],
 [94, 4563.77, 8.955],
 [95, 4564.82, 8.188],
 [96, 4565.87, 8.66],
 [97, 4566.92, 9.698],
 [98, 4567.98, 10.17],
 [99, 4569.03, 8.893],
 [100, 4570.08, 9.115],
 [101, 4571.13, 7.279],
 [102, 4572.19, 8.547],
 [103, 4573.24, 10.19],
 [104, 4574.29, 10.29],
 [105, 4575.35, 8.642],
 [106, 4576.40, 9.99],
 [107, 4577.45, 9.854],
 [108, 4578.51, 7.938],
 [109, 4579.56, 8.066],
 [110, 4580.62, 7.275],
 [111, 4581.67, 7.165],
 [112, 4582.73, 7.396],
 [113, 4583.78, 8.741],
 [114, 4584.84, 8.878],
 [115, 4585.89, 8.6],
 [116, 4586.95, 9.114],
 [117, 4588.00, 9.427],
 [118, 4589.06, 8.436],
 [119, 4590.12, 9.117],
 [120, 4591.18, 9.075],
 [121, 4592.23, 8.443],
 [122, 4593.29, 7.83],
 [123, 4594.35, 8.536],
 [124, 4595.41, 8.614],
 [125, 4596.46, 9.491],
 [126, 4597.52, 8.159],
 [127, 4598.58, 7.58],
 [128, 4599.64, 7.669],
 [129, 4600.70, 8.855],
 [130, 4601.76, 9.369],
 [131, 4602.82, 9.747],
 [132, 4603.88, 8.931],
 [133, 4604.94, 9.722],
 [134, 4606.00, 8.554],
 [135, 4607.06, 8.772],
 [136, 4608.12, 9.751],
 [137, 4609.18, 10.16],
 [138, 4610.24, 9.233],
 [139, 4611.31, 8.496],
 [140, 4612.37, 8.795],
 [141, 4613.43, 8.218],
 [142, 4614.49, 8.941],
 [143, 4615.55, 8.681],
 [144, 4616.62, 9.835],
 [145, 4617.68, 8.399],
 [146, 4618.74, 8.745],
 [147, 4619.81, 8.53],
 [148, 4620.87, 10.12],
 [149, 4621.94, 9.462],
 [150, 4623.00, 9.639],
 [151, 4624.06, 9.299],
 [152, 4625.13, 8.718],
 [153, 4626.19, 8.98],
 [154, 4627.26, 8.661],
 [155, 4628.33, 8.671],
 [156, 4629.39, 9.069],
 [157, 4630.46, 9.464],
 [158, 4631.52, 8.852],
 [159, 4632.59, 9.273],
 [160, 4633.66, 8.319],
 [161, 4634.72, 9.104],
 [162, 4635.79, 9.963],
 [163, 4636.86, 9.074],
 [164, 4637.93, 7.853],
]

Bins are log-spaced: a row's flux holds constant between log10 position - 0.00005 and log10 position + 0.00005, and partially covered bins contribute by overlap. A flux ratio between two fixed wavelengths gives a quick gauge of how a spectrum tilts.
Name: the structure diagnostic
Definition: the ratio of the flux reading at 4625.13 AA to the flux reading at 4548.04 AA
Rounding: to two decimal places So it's 1.10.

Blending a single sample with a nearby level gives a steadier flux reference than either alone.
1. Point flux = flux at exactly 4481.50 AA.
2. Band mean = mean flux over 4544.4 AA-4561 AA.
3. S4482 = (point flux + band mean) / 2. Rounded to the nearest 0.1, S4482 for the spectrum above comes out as 7.5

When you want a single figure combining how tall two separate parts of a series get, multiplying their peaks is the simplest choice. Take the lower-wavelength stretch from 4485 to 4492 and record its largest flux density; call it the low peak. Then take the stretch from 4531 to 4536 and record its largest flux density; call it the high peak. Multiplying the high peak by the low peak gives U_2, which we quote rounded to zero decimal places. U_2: 81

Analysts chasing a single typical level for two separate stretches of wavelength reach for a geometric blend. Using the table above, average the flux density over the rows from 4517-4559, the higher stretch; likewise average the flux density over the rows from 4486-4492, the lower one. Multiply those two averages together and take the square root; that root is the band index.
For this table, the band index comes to 8.3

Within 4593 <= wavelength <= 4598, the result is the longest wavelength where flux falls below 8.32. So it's 4597.52 AA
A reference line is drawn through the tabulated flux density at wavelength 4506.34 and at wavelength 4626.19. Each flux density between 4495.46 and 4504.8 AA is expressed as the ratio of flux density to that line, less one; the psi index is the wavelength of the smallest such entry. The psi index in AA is 4497.01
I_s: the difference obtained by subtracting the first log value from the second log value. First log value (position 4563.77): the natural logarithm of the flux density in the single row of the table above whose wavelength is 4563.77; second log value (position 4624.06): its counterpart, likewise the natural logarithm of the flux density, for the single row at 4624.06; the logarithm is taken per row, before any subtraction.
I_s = 0.038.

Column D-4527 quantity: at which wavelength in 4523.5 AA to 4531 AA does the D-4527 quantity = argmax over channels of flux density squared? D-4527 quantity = 4524.01 AA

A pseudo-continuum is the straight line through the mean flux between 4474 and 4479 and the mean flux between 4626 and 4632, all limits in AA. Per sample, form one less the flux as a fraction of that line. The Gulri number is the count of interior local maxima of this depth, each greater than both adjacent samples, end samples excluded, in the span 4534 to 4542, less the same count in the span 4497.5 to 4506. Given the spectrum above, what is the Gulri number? 1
